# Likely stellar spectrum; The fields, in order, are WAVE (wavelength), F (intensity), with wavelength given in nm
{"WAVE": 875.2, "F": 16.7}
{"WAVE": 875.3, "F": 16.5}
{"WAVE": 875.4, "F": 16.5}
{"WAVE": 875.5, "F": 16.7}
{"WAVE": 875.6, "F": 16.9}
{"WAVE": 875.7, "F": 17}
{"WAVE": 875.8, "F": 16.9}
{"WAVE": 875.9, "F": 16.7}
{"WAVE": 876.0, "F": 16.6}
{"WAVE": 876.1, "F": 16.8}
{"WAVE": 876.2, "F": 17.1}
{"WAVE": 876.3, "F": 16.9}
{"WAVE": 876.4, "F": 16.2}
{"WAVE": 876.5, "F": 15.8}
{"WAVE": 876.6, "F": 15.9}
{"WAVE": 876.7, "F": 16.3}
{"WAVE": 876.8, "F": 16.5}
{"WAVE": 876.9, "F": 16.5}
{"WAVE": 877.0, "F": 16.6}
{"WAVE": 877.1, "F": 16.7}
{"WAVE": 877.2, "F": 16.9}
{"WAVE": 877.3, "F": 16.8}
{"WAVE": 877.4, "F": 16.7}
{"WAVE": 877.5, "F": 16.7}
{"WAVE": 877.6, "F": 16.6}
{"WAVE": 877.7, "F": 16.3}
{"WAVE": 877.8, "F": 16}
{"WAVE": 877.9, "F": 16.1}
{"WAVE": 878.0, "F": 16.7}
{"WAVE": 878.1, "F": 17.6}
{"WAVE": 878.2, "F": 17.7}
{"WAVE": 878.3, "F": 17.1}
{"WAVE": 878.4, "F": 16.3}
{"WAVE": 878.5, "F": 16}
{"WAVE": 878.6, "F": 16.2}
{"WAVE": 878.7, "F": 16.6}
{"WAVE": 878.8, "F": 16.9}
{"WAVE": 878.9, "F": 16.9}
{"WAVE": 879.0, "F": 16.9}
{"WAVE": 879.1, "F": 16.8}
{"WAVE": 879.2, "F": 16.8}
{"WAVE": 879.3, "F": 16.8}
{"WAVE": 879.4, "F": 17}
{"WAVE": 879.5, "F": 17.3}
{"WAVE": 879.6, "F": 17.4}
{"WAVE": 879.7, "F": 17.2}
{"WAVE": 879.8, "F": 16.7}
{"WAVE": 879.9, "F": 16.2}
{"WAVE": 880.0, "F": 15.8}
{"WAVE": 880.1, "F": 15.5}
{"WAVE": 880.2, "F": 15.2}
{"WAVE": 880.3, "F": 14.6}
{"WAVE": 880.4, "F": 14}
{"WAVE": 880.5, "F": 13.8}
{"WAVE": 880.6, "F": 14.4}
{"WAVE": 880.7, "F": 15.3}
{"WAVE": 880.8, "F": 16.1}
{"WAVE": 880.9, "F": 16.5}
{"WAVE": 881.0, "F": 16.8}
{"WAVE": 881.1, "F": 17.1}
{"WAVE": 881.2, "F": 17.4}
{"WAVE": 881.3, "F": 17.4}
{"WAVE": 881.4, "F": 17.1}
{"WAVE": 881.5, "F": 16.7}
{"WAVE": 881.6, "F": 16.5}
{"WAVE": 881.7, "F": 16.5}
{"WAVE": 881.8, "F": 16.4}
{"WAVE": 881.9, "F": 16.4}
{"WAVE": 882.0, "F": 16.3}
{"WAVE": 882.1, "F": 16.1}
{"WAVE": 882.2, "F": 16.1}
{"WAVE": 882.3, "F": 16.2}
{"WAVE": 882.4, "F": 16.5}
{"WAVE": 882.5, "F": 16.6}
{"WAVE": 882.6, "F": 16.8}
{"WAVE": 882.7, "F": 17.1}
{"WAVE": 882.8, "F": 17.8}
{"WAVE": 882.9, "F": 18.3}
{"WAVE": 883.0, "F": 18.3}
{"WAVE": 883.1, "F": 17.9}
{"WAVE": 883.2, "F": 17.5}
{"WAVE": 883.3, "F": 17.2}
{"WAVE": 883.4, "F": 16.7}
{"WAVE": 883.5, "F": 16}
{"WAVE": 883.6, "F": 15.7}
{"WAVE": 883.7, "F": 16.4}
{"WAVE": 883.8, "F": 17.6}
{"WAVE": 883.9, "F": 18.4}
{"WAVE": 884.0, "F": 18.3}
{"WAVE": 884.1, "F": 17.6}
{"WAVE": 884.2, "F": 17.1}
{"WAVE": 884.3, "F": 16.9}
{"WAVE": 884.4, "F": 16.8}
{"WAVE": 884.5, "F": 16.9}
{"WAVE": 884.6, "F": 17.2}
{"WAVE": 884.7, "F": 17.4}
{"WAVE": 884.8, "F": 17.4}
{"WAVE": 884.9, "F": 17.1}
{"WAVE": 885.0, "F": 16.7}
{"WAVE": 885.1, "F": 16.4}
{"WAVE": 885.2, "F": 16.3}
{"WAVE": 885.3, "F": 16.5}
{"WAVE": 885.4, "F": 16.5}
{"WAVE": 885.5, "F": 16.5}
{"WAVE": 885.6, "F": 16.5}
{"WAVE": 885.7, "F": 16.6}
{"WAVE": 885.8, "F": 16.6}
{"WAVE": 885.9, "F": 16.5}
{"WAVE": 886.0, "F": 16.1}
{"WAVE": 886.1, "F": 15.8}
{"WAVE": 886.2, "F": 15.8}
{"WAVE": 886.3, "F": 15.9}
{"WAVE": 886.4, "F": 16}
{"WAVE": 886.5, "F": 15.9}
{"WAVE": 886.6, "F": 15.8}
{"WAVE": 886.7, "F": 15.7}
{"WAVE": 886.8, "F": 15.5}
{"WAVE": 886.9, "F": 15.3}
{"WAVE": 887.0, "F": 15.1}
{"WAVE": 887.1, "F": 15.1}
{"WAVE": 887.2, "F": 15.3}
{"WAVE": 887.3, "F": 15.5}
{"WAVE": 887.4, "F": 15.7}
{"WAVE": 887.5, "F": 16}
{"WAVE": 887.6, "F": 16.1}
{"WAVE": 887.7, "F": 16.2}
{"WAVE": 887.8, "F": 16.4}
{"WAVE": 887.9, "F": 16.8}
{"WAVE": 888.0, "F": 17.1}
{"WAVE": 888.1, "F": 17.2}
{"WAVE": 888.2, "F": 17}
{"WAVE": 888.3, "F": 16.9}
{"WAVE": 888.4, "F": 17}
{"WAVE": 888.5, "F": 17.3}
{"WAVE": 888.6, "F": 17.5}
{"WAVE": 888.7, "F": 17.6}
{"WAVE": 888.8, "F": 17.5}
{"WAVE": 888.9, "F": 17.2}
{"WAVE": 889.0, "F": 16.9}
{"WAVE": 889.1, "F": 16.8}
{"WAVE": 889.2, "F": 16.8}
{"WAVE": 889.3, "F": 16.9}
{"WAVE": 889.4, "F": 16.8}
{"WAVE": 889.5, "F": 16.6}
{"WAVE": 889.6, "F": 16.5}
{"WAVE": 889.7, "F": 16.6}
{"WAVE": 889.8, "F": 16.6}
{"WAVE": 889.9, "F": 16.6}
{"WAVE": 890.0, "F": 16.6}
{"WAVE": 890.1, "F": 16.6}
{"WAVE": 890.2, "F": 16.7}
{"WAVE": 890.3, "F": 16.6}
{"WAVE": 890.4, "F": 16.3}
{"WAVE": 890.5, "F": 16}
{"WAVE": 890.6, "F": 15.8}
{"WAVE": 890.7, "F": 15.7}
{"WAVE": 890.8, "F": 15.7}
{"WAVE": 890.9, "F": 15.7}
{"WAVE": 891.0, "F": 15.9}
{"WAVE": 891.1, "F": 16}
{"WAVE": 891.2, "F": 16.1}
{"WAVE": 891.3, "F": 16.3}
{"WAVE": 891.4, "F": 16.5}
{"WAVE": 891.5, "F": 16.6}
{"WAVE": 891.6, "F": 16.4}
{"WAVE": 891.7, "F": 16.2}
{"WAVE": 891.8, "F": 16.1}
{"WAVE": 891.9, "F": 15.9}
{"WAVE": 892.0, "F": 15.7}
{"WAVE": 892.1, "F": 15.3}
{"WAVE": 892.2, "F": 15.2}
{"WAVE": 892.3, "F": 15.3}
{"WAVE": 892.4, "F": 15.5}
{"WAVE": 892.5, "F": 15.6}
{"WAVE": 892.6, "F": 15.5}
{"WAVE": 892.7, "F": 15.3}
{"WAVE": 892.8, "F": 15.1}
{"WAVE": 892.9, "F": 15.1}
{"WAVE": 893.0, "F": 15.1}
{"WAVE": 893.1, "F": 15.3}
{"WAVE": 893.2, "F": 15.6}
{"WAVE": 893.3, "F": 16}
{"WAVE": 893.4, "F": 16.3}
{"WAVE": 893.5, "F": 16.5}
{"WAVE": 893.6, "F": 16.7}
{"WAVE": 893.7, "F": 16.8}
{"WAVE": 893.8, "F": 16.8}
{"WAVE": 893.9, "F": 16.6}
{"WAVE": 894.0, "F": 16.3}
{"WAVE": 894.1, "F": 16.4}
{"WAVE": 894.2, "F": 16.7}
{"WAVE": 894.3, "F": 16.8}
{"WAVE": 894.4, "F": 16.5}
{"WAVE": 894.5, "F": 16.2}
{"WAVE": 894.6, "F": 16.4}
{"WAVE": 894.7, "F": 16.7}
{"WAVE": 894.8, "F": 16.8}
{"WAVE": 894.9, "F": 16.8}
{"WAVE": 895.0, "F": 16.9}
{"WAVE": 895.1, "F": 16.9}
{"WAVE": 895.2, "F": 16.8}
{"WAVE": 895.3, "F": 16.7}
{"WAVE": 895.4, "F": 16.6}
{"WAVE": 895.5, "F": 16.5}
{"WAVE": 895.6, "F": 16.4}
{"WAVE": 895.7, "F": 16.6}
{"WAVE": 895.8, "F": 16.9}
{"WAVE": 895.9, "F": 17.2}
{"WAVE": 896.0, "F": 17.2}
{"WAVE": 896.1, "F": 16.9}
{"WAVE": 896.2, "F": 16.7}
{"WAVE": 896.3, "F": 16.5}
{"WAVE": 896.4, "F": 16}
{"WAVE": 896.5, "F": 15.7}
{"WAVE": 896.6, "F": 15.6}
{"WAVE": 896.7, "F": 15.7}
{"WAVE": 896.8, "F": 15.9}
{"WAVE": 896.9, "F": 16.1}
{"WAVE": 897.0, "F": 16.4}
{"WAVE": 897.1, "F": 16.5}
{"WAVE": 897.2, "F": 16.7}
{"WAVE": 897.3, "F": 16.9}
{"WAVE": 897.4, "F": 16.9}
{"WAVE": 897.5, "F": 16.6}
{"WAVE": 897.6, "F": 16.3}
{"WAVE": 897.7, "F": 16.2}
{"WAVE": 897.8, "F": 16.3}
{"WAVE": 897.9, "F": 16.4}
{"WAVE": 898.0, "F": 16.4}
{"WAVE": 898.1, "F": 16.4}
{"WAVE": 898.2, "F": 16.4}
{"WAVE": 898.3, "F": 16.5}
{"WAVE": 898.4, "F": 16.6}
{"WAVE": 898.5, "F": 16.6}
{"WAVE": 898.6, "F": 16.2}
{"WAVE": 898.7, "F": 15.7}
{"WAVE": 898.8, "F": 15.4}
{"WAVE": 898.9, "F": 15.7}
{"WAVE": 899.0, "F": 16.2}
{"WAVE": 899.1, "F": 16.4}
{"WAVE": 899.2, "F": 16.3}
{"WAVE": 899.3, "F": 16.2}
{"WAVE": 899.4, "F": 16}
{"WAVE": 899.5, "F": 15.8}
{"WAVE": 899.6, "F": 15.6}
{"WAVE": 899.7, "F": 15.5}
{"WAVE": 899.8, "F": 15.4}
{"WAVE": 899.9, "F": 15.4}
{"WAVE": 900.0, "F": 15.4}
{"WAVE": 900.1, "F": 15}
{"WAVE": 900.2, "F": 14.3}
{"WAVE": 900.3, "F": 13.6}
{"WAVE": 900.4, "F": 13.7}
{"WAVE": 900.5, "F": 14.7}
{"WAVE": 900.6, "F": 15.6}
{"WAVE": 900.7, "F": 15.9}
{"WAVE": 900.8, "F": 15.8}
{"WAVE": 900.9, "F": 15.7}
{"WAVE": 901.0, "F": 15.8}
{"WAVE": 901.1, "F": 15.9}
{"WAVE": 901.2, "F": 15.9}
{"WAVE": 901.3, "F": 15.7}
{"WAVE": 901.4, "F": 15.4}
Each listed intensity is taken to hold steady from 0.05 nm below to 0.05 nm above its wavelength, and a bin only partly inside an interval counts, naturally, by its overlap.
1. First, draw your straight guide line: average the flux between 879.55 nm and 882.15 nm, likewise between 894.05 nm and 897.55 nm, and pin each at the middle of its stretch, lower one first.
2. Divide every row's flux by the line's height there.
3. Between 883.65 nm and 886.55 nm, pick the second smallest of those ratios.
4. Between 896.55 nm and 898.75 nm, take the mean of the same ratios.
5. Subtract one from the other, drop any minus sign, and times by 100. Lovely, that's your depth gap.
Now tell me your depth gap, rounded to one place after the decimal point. 1.3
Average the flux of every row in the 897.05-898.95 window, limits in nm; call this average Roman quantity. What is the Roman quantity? 16.4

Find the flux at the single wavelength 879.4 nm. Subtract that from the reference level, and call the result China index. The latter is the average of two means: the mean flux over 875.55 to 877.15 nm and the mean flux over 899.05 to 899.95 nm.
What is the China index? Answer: -0.78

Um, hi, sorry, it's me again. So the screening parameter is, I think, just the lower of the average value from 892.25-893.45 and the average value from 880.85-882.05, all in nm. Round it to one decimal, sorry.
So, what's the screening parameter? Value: 15.5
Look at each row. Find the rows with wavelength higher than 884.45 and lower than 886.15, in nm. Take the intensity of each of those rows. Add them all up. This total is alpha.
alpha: 283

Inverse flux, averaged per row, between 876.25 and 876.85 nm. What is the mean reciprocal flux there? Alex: 0.0615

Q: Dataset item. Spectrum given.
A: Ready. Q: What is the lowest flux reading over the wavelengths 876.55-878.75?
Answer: 15.9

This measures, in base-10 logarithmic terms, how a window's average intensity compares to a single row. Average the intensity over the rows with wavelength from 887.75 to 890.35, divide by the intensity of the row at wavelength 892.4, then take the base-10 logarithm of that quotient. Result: 0.037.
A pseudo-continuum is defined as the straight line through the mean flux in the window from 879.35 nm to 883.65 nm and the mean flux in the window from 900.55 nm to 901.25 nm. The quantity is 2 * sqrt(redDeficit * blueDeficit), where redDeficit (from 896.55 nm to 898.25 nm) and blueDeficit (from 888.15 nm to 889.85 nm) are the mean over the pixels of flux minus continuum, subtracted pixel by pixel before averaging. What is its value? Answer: 1.1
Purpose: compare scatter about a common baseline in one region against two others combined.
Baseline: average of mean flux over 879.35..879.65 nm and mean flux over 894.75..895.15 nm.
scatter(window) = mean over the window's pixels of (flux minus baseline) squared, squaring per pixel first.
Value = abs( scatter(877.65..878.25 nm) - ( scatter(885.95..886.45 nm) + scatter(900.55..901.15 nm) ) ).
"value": 2.3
